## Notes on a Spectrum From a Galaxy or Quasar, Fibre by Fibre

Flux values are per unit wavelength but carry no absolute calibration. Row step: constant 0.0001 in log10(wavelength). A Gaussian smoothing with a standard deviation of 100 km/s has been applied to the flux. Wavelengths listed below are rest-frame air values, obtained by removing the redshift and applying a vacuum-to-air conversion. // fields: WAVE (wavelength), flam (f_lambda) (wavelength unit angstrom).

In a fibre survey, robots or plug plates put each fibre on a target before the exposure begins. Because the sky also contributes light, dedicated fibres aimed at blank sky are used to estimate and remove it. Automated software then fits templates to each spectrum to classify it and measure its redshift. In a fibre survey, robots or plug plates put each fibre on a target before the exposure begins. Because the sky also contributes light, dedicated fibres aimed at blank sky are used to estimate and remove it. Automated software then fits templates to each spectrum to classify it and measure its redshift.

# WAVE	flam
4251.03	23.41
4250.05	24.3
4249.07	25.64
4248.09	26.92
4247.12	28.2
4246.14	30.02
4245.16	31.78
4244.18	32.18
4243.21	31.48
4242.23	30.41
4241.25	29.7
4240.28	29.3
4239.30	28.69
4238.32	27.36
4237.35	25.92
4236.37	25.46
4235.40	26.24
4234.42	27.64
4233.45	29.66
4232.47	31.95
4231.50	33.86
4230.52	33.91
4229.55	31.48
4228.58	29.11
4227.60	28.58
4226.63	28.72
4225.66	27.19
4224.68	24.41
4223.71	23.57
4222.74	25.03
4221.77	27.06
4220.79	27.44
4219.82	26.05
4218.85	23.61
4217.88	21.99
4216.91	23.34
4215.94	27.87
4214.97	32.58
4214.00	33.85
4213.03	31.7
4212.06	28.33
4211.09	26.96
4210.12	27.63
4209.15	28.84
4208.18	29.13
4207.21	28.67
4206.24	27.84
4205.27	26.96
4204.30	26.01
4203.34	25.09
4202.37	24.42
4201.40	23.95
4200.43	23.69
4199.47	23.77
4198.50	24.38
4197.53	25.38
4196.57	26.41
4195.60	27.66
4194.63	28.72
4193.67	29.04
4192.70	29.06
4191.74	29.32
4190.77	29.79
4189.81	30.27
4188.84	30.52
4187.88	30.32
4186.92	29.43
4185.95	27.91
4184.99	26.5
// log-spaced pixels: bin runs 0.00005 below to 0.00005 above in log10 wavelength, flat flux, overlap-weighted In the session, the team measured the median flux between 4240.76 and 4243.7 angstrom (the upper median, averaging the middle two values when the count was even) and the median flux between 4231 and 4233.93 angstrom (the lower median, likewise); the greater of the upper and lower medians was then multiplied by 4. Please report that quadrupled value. 128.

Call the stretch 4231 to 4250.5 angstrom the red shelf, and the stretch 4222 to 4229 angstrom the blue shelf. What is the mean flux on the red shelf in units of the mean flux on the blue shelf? 1.08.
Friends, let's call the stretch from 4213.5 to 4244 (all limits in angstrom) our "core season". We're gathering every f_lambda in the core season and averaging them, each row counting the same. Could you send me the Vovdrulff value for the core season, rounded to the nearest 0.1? 28.2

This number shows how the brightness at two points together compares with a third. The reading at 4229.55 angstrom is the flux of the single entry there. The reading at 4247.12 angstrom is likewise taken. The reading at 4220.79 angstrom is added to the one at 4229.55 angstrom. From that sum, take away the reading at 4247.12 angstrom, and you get 31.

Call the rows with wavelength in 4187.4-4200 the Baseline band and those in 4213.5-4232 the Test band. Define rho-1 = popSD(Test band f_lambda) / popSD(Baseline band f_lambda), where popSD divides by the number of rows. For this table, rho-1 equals 1.66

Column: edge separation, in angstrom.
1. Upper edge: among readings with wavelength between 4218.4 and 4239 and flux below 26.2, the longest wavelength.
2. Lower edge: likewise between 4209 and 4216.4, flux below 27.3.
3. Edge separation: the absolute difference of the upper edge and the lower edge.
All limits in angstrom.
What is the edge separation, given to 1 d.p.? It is 26.3 angstrom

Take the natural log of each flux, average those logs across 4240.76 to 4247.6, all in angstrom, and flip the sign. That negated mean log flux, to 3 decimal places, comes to -3.418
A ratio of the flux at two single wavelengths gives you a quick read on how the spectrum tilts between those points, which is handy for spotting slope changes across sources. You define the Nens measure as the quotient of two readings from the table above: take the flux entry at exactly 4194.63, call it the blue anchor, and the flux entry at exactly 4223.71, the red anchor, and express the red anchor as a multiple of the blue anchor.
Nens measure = 0.8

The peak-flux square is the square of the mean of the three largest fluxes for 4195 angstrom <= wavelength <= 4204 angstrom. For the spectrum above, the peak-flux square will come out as 701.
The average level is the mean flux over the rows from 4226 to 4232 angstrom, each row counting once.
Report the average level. 30.9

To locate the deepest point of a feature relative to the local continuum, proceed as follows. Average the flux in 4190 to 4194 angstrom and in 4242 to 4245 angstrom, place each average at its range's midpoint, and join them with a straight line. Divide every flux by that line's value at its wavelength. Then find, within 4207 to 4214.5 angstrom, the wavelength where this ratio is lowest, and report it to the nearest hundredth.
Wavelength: 4211.09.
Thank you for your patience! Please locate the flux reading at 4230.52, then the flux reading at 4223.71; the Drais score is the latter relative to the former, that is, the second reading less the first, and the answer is -10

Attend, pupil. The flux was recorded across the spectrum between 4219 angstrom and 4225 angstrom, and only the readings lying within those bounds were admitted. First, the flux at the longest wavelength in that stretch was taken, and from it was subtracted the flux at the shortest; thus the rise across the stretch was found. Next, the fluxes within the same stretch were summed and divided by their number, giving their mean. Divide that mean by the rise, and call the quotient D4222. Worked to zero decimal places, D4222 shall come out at -16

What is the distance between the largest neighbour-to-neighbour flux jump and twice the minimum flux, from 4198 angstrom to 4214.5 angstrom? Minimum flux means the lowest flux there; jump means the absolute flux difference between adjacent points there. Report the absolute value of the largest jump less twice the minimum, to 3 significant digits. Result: 44.0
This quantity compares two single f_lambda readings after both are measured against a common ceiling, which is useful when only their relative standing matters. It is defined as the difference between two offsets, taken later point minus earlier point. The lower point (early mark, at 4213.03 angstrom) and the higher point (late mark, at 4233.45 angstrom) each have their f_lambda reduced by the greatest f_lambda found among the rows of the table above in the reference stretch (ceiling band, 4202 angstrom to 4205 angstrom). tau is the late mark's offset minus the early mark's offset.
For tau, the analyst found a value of -2.0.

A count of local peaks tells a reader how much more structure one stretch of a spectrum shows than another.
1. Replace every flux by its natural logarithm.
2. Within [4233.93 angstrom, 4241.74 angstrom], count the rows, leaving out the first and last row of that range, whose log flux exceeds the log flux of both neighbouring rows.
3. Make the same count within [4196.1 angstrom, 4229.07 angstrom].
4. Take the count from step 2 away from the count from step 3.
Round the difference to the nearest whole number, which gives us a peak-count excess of 4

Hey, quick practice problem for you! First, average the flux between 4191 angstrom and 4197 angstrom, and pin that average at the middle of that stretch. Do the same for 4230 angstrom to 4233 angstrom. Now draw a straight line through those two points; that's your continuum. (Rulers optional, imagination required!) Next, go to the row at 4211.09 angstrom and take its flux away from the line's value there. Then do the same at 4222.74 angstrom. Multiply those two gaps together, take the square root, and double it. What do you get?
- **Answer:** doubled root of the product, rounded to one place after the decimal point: 10.1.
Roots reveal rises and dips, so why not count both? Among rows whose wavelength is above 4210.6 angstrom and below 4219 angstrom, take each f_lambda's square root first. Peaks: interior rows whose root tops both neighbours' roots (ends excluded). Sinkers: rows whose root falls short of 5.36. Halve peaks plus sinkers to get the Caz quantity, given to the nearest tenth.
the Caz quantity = 3.5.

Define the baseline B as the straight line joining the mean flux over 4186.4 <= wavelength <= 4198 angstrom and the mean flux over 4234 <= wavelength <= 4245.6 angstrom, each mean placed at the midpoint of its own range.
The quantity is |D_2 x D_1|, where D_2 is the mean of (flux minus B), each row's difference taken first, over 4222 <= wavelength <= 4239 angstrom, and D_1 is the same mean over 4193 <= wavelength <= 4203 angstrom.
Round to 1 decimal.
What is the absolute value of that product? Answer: 1.9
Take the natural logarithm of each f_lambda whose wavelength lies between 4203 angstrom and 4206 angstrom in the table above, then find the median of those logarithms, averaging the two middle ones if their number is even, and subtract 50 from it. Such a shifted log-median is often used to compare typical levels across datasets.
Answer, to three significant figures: -46.7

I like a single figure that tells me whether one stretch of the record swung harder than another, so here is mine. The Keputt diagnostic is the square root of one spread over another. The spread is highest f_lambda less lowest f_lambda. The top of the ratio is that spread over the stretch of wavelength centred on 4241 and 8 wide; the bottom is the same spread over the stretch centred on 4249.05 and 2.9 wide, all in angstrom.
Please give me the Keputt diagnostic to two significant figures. 1.5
